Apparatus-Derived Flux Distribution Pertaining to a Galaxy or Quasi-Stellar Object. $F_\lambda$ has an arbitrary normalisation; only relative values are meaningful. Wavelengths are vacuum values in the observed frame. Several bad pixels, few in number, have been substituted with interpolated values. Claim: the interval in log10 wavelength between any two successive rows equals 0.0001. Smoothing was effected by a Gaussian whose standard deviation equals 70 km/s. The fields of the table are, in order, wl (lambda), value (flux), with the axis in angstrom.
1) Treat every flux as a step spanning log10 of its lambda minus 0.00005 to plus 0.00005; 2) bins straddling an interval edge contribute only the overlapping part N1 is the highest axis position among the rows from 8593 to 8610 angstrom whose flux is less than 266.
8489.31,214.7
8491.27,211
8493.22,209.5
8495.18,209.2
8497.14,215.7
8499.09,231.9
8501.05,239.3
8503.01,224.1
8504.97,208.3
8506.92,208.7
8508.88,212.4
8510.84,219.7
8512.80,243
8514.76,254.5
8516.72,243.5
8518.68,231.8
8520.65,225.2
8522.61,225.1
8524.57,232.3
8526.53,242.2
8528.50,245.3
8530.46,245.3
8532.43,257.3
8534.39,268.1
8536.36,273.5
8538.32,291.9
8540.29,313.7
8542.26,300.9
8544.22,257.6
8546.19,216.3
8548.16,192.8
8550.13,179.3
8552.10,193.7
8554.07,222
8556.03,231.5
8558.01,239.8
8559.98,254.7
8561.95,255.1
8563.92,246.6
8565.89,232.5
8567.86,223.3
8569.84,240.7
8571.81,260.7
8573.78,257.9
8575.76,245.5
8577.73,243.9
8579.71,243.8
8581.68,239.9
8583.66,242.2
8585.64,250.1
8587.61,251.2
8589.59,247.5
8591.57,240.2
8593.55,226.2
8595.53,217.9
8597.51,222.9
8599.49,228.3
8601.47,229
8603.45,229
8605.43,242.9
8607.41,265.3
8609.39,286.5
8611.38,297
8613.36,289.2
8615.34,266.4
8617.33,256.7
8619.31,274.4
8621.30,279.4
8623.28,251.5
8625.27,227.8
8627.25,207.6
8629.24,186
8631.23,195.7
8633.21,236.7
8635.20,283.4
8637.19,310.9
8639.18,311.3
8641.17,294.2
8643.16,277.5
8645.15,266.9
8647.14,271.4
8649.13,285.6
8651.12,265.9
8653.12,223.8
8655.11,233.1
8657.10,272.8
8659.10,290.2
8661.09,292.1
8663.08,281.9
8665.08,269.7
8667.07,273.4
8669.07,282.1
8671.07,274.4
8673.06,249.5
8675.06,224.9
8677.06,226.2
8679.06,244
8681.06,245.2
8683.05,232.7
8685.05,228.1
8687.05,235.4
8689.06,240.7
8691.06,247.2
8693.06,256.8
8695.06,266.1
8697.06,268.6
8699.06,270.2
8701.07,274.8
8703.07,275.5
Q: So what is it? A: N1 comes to 8607.41 angstrom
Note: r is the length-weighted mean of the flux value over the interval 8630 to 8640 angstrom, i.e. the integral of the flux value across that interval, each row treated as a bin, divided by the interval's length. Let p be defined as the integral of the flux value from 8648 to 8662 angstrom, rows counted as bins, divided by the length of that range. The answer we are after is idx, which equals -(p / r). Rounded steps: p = 266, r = 265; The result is -1.00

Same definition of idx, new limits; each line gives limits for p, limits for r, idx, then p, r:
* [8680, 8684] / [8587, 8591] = -0.97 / 240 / 248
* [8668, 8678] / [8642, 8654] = -0.95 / 252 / 266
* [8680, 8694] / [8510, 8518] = -1.00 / 241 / 240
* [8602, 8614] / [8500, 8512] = -1.21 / 266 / 219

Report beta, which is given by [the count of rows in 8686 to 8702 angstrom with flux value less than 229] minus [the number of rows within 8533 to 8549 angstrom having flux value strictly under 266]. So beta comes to -3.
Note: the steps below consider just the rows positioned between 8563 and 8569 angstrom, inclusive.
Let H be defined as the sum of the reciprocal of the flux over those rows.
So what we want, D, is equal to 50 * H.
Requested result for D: 0.642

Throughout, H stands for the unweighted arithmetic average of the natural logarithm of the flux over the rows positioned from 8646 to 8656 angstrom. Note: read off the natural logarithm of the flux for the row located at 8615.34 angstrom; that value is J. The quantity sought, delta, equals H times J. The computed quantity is 30.94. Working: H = 5.54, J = 5.58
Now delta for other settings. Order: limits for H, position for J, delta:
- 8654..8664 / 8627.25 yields 29.93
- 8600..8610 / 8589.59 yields 30.42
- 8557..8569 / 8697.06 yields 30.69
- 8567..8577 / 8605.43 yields 30.22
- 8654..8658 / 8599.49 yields 30.03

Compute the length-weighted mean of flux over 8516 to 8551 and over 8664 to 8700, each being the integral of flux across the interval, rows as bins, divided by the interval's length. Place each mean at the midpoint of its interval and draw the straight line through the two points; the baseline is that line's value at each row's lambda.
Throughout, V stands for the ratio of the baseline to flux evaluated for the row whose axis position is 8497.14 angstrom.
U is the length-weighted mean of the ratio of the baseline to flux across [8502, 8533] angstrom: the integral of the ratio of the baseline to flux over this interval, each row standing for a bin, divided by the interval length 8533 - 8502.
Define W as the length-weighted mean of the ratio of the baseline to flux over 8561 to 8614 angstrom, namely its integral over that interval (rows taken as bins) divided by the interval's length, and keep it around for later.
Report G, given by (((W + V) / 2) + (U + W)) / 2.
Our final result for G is 1.58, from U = 1.07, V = 1.14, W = 1.02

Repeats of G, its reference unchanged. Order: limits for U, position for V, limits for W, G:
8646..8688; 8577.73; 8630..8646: 1.46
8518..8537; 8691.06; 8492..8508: 1.61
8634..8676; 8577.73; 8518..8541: 1.45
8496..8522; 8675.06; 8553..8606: 1.60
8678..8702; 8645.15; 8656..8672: 1.42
